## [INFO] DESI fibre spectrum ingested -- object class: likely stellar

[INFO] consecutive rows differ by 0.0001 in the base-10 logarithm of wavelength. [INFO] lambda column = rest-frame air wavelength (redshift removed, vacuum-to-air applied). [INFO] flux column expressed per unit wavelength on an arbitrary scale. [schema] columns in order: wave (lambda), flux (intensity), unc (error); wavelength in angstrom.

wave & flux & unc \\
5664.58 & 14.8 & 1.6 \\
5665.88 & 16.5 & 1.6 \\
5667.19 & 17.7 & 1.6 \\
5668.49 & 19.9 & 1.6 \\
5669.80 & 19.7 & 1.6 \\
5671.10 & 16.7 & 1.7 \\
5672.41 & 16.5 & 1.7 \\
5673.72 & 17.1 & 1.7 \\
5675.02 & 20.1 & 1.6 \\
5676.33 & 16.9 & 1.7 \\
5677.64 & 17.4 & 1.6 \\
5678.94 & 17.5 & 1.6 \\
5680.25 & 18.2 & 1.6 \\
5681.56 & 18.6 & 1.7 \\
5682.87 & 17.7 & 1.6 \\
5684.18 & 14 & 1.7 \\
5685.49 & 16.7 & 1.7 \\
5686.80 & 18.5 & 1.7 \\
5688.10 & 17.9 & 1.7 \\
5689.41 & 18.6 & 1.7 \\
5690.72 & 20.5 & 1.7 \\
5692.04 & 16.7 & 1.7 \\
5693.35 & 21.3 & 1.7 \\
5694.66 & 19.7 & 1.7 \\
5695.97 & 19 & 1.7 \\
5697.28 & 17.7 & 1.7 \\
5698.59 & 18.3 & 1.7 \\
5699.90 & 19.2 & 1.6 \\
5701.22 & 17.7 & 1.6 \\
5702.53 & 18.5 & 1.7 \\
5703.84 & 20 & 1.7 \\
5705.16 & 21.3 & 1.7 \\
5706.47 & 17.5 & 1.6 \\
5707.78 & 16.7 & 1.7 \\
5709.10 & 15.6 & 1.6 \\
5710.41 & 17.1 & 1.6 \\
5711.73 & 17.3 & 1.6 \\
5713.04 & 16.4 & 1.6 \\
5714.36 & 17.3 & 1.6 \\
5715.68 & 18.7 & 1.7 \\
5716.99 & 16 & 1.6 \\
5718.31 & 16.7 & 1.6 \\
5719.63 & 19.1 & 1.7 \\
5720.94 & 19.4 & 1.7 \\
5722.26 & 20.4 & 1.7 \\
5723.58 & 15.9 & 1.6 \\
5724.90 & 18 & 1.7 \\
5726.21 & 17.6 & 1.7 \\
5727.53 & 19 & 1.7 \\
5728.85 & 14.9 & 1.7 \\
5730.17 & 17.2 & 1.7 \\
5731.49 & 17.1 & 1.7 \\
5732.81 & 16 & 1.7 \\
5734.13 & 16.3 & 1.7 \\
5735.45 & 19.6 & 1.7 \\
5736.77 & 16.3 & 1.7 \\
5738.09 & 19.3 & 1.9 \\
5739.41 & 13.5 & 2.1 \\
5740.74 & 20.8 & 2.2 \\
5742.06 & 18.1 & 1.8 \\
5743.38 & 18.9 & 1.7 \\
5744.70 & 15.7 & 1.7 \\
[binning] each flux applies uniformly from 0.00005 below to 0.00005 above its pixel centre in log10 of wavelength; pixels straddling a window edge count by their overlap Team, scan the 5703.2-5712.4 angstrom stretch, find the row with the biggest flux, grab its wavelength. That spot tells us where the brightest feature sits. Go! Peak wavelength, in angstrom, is 5705.16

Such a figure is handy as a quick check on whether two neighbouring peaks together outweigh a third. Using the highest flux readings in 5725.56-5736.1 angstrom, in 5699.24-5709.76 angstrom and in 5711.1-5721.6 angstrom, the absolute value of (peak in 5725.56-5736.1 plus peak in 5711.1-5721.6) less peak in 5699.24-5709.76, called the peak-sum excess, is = 17.7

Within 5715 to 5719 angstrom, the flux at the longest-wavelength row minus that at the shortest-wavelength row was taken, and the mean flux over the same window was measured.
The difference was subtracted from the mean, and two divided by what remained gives 0.105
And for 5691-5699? 0.116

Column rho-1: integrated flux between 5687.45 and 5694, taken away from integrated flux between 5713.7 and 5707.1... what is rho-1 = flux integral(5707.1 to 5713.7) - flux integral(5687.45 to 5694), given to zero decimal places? -15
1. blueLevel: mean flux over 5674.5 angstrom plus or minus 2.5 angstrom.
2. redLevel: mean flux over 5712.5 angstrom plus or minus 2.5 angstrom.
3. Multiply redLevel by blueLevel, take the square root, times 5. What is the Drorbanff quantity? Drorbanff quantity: 86.7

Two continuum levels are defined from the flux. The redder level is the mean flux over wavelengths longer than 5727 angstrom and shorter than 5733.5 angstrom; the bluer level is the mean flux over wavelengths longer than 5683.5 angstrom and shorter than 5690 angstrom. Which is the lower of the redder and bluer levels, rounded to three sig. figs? 16.8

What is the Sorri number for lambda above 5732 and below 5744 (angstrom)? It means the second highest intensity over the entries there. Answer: 19.6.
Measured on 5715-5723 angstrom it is 19.4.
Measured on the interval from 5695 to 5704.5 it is 19.2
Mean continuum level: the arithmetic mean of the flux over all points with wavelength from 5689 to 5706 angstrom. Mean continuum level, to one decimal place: 19.1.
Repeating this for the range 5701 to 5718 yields 17.7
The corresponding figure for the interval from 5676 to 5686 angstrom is 17.1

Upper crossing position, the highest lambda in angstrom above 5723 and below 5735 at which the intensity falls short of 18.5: 5734.13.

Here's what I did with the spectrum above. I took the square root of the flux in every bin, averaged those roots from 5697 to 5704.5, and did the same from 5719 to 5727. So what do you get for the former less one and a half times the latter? -2.12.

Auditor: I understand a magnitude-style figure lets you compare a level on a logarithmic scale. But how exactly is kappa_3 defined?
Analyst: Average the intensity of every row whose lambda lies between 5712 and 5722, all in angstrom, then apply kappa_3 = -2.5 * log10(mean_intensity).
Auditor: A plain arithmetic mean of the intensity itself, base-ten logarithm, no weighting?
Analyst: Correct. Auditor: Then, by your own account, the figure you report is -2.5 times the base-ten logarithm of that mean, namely -3.12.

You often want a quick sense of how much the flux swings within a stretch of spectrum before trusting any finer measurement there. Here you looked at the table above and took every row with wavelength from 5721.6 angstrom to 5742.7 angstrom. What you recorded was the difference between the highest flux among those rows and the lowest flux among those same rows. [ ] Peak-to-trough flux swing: 7.3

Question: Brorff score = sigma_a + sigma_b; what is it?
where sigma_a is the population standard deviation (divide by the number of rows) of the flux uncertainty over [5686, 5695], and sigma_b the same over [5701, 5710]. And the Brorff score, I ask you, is 0.049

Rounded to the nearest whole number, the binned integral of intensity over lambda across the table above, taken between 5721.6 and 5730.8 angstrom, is 162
